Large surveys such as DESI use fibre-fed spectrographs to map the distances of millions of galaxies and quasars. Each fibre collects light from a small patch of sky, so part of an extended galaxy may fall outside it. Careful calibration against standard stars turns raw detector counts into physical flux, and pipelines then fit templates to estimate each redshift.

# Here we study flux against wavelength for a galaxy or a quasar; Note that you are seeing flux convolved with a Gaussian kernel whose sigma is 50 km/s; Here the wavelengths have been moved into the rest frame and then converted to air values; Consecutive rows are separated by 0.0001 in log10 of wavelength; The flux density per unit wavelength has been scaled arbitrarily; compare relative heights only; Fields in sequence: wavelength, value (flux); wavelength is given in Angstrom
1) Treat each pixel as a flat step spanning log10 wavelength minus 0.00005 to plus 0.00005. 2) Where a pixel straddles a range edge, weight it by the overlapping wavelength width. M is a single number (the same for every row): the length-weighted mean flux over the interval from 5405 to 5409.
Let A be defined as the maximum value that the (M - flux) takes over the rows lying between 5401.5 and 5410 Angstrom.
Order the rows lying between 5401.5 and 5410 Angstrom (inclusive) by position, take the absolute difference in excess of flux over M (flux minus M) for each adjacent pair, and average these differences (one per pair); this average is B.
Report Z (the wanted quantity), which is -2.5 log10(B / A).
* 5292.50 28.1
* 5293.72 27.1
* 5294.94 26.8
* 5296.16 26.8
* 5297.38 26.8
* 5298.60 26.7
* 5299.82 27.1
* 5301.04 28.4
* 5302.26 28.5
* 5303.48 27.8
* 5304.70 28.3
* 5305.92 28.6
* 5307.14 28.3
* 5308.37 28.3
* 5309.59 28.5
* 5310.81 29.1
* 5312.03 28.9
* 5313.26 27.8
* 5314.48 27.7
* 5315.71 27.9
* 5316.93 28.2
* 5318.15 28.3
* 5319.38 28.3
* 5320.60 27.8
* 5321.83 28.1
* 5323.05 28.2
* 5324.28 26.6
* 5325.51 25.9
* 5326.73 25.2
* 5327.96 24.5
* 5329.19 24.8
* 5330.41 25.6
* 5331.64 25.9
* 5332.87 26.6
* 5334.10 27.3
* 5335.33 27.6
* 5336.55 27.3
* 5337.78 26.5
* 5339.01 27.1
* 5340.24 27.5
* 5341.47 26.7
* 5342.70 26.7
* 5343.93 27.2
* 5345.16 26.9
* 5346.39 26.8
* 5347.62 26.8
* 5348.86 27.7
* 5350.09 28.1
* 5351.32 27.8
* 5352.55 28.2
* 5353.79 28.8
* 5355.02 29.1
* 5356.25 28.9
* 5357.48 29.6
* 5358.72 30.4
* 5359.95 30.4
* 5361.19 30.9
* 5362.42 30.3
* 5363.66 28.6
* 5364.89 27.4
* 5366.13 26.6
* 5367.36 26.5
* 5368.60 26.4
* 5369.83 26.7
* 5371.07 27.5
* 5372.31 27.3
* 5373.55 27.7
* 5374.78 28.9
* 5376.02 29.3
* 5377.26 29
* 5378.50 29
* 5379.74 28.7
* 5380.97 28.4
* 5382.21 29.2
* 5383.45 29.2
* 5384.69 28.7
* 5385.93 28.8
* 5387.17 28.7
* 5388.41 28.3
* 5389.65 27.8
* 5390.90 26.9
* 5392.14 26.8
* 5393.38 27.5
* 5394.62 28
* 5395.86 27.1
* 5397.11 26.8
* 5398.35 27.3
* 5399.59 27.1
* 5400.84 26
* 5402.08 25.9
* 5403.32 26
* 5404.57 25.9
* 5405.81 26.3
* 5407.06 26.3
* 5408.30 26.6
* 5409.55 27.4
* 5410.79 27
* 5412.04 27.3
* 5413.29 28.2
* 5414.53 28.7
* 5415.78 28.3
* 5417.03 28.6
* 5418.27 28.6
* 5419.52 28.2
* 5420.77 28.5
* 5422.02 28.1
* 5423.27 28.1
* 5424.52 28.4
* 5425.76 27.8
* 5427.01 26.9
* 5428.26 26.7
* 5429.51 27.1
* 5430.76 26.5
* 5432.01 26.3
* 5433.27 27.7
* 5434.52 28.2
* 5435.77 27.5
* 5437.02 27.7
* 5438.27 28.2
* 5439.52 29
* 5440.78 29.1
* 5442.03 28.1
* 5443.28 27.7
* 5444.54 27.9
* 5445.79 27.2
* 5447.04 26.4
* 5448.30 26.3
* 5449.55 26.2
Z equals 0.6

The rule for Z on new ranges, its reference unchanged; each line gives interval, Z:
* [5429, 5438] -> -2.0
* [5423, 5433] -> -1.7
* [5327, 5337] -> 1.5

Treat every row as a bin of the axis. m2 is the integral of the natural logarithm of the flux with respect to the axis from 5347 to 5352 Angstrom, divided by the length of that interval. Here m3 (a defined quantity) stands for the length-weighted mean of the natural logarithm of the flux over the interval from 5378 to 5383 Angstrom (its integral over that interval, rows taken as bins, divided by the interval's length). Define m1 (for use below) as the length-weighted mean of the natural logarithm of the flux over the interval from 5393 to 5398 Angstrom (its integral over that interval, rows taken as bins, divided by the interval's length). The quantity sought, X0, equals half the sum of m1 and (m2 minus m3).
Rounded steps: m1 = 3.31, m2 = 3.32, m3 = 3.37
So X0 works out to 1.63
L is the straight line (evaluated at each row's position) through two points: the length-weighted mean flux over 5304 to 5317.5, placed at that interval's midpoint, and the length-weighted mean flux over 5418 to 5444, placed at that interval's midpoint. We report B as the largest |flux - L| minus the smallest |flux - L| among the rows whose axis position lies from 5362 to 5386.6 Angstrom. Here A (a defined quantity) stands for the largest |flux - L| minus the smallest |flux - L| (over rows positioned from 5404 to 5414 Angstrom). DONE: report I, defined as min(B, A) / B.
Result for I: 0.93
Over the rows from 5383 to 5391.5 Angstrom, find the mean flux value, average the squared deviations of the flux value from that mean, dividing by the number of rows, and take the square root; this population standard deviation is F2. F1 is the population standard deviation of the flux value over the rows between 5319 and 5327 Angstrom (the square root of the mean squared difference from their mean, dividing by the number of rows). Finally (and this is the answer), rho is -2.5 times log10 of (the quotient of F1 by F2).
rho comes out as -0.5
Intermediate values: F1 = 1.16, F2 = 0.7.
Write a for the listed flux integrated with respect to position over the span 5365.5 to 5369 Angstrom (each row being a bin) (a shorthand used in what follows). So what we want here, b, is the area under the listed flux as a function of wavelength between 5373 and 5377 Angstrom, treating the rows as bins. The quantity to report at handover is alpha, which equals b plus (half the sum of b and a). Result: 219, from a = 93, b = 115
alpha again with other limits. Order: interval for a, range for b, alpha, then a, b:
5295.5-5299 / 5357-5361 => 228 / 94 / 121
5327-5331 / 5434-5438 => 217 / 100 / 111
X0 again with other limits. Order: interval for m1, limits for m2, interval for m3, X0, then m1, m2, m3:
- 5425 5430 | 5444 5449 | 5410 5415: 1.64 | 3.31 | 3.30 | 3.33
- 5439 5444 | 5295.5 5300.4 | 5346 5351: 1.66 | 3.34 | 3.29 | 3.31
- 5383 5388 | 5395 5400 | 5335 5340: 1.68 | 3.36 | 3.30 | 3.30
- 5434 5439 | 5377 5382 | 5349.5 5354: 1.68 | 3.33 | 3.36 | 3.34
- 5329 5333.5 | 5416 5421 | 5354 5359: 1.61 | 3.25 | 3.35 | 3.38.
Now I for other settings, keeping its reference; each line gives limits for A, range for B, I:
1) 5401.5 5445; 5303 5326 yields 0.85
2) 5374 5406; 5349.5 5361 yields 0.90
